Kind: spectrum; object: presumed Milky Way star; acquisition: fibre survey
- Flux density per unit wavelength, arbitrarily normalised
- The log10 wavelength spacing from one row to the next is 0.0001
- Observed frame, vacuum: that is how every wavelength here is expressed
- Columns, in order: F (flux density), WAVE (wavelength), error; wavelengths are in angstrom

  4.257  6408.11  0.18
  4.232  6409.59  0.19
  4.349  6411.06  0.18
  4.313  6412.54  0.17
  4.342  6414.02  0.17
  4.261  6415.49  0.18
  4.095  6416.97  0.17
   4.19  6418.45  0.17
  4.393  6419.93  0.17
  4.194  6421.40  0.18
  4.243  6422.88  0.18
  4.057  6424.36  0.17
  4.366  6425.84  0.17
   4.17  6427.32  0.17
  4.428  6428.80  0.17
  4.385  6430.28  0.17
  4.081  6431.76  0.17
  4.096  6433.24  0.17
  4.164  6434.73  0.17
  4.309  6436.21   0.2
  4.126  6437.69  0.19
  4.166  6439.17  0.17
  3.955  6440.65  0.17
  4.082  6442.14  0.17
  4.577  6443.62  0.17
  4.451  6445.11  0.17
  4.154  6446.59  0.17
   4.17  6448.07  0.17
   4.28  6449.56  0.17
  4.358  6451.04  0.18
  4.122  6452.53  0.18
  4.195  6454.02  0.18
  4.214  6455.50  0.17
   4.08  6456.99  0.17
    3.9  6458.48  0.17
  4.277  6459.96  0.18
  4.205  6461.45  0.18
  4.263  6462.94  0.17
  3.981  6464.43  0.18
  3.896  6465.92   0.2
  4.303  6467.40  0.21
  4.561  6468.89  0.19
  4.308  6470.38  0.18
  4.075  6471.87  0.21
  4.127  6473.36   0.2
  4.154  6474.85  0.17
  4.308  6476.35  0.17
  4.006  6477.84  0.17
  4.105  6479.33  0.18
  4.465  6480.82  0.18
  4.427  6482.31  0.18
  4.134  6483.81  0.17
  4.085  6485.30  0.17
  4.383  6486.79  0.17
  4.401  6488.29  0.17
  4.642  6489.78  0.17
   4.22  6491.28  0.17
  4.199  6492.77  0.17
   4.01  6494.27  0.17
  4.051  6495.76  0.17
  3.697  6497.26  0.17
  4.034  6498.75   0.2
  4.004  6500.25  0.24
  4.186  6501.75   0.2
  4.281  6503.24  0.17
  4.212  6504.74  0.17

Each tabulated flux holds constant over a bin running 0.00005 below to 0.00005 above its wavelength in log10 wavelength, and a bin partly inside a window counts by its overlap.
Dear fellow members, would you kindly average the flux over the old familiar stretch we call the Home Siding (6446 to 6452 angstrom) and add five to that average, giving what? 9.24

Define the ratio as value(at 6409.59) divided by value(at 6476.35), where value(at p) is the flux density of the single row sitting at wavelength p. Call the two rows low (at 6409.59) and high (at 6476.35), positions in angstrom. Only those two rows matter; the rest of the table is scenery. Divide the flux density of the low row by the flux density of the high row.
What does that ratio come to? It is 0.982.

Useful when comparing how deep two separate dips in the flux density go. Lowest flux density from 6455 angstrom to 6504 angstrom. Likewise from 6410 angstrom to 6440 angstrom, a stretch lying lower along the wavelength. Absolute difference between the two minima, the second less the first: 0.36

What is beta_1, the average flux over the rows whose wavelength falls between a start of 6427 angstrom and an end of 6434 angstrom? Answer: 4.23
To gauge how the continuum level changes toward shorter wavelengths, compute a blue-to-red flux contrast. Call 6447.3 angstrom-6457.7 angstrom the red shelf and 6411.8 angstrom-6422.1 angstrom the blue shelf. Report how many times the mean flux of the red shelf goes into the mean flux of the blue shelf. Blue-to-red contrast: 1.01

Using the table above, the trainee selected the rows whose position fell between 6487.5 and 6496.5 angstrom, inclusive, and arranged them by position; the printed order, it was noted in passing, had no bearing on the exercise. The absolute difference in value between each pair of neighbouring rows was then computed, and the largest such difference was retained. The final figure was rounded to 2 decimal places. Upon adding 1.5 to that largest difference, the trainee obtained 1.92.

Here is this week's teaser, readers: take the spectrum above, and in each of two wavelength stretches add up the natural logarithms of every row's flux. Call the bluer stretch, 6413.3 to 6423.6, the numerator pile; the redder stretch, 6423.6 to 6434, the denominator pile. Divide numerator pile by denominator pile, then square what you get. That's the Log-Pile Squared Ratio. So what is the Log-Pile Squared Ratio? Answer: 1.01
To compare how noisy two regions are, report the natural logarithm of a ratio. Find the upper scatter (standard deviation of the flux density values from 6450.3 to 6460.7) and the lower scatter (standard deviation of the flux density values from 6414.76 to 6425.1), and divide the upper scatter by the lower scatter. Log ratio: 0.29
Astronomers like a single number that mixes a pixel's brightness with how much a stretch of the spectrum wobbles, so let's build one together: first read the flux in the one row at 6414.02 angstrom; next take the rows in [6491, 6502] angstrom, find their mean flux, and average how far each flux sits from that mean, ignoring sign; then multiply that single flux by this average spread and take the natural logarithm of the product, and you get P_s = -0.70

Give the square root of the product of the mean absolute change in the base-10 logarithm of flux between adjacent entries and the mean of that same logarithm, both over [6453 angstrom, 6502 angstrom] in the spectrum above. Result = 0.109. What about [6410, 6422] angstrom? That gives 0.086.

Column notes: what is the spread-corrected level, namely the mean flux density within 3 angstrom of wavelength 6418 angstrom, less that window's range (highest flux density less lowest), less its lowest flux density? -0.16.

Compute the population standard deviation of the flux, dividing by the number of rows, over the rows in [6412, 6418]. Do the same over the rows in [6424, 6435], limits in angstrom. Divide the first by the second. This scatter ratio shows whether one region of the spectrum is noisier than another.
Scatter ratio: 0.68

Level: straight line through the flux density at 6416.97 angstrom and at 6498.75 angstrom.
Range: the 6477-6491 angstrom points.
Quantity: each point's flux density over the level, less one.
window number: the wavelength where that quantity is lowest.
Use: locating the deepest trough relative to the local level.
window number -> 6477.84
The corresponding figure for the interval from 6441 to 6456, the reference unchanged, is 6442.14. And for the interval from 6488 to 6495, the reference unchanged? 6494.27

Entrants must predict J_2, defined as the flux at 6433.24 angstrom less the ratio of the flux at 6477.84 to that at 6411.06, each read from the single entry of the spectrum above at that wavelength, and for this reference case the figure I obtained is 3.17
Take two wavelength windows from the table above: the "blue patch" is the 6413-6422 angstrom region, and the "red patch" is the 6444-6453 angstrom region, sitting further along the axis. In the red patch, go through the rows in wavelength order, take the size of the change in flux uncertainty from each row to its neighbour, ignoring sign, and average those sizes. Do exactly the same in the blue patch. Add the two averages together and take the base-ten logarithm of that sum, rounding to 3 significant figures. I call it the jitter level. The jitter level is -2.10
